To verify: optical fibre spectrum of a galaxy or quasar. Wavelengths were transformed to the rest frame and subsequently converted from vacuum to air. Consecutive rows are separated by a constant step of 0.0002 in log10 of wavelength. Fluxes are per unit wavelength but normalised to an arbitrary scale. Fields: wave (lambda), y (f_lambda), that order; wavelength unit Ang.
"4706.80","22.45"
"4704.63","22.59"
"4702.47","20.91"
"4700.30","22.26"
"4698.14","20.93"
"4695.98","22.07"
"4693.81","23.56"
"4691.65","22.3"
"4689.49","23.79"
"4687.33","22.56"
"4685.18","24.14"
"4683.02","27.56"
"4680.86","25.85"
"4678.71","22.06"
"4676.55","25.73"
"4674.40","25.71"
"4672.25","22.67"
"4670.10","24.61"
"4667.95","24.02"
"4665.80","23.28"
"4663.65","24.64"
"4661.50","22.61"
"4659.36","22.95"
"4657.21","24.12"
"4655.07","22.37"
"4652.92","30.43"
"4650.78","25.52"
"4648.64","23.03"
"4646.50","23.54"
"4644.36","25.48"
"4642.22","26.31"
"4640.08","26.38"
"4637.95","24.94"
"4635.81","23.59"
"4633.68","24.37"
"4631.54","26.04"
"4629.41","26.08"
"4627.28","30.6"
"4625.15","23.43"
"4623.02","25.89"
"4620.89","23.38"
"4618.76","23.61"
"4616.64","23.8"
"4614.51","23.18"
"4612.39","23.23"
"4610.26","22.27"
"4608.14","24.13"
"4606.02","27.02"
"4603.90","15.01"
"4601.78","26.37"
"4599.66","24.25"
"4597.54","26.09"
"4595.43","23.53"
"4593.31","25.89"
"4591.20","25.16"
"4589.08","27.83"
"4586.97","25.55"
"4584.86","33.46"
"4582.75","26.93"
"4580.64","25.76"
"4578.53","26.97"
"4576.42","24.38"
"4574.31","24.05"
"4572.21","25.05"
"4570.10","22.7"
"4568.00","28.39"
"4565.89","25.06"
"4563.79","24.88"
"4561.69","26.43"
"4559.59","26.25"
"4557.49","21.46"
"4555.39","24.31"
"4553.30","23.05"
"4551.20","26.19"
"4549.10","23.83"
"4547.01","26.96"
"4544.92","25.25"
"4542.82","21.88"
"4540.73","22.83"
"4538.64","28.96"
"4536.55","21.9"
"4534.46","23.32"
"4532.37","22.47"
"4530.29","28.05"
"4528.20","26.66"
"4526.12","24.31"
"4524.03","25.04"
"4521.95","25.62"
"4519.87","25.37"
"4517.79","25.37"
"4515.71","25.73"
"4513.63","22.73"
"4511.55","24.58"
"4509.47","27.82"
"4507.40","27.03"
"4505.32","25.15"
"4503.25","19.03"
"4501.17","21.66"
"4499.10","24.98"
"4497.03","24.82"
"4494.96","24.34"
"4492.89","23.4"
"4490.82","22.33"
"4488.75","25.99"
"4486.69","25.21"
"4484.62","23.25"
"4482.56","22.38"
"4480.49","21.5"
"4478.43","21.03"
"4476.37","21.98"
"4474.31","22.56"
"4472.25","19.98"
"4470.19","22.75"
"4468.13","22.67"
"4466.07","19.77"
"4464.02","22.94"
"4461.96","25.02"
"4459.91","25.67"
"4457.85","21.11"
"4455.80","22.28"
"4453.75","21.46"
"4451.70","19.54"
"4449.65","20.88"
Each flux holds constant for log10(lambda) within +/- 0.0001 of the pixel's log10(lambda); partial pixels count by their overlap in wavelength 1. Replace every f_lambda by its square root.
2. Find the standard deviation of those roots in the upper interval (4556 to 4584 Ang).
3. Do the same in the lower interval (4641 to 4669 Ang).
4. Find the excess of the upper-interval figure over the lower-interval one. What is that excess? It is -0.02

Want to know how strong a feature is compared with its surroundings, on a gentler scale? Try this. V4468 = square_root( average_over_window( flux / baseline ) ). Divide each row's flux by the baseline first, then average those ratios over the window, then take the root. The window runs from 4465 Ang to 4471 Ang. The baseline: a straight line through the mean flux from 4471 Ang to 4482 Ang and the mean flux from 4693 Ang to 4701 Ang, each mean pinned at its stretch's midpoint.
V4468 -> 1.01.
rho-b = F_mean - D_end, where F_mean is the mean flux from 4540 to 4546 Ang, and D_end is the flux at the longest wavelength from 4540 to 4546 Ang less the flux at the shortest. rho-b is 20.9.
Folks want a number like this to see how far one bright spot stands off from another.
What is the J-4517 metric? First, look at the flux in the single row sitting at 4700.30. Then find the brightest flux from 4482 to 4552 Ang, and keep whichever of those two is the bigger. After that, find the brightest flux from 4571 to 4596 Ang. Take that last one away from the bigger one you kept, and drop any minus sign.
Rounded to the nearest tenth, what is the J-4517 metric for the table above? 4.5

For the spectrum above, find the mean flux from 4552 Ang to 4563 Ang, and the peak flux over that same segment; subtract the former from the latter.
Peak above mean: 2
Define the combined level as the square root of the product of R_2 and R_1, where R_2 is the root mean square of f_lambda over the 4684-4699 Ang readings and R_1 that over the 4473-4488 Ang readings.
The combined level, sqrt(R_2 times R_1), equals 22.7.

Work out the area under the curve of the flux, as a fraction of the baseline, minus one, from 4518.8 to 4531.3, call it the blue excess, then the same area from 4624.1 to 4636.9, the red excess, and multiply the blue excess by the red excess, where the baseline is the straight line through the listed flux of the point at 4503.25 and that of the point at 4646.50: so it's 6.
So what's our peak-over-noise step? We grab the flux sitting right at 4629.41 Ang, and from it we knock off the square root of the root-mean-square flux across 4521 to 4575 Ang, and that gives 21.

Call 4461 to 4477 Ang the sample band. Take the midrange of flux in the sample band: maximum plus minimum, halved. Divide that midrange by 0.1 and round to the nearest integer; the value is 224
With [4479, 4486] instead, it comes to 224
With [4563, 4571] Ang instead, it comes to 255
